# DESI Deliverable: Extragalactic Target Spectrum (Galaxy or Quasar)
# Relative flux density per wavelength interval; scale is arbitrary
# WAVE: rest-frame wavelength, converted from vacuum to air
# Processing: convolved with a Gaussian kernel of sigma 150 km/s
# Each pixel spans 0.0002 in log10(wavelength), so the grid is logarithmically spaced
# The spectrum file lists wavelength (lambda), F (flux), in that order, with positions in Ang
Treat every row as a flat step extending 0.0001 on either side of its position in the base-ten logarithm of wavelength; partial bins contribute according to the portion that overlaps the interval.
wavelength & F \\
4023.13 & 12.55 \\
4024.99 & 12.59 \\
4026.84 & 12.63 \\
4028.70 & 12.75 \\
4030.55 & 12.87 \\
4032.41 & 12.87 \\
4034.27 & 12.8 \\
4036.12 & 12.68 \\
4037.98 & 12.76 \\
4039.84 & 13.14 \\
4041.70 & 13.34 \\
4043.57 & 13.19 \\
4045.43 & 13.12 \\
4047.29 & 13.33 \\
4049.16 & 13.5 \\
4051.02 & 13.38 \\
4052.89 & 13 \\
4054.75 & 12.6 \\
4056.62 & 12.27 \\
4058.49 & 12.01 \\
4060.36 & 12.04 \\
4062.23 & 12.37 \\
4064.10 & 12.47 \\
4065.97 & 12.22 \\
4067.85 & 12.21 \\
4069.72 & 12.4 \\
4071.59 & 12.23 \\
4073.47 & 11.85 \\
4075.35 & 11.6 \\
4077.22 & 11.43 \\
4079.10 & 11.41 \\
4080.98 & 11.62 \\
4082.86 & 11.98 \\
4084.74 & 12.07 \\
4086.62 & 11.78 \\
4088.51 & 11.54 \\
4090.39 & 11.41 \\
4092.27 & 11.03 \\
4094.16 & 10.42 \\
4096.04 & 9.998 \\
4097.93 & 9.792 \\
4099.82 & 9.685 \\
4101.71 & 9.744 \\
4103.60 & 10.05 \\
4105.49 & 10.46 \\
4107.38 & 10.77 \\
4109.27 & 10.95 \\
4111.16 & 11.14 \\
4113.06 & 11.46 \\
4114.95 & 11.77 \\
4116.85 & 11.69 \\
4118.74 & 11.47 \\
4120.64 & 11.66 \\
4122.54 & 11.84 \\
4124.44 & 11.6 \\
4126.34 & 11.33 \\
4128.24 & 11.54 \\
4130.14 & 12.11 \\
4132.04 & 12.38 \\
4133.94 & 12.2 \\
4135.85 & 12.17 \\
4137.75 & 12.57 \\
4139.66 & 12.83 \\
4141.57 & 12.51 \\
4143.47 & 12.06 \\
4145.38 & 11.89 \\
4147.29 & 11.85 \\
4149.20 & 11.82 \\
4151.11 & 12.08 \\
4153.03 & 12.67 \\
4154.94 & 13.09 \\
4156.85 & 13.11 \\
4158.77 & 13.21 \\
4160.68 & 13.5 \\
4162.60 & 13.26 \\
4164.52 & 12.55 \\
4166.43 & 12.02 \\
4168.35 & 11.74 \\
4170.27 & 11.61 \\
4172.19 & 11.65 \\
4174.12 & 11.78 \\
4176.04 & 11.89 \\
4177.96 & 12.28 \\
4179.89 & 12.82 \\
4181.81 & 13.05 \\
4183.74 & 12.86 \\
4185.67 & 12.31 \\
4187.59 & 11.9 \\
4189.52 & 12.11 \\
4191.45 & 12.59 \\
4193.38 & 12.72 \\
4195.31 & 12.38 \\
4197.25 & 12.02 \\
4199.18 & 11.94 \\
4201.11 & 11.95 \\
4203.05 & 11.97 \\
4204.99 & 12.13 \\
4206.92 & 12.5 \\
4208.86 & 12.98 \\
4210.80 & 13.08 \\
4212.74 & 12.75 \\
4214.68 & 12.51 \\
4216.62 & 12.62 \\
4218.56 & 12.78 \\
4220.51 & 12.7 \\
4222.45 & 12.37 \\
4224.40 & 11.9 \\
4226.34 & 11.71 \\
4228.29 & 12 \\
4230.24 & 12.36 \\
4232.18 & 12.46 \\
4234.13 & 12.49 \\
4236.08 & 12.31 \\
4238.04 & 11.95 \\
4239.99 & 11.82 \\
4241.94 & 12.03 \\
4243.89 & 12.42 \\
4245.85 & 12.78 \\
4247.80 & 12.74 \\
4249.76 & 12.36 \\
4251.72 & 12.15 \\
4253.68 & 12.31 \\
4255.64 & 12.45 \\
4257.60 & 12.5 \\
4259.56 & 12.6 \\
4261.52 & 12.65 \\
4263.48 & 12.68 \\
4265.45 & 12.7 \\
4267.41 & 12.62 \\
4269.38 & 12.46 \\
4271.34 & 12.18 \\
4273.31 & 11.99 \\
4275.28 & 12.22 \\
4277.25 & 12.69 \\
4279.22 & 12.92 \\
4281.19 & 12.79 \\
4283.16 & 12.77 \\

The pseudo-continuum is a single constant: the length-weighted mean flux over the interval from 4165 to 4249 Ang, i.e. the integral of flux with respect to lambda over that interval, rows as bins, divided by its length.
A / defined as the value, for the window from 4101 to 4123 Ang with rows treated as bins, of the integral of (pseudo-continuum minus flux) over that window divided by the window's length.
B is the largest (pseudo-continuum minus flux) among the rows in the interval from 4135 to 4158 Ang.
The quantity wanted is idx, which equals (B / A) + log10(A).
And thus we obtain 0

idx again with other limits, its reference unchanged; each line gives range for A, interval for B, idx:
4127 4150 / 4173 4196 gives 3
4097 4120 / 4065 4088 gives 1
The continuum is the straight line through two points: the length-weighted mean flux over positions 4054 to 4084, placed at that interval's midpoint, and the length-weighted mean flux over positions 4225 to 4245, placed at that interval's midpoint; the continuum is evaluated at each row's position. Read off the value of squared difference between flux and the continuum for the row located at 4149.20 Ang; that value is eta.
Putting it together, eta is 0.08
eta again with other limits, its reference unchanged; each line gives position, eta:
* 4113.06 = 0.37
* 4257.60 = 0.11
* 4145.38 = 0.04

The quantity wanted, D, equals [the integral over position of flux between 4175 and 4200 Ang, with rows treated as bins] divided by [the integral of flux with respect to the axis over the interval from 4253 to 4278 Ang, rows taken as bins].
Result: 0.99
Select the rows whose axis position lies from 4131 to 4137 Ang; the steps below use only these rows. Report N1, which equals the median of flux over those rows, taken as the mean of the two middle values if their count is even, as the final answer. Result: 12.2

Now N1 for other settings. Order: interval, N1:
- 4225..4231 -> 12.0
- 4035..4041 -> 12.8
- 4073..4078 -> 11.6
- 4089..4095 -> 11.0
